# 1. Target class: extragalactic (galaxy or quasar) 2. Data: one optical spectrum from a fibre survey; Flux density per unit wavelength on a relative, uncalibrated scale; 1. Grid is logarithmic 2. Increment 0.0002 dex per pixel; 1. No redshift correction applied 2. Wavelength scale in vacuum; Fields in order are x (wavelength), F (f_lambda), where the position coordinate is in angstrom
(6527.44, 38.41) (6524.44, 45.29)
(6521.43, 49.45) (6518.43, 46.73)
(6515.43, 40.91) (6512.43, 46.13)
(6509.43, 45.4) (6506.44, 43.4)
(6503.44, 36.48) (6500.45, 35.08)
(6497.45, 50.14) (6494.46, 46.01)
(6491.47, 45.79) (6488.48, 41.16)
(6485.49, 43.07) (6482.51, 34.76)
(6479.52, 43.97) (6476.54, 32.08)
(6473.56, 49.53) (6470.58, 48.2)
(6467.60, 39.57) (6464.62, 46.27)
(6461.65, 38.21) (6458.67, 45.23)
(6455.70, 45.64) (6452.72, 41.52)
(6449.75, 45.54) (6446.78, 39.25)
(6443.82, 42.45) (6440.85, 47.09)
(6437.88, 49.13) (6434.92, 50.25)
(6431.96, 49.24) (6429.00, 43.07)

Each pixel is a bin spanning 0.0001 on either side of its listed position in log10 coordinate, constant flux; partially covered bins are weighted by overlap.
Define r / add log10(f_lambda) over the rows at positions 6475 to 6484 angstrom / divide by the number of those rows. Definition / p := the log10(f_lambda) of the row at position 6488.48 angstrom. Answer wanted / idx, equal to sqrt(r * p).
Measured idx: 1.59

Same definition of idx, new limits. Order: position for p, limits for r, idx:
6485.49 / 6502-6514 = 1.63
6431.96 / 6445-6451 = 1.66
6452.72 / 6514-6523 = 1.64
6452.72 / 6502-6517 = 1.62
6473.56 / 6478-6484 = 1.64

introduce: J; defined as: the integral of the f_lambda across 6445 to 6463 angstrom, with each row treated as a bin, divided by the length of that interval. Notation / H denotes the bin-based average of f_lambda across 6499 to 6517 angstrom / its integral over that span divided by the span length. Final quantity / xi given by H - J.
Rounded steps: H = 41.3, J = 42.6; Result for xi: -1.3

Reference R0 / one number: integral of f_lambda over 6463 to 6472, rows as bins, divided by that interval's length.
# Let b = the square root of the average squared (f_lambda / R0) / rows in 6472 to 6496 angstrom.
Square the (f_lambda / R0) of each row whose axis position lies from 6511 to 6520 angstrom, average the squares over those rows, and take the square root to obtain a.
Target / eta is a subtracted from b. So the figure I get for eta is -0.05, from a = 1.00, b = 0.95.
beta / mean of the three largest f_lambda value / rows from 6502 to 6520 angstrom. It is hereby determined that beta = 46.1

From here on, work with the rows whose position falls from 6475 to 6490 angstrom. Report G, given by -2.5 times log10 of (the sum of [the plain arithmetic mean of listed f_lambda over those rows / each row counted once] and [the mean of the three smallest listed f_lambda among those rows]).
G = -4.69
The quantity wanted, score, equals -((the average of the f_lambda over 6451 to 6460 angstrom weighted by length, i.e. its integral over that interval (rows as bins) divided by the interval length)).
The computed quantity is -44.1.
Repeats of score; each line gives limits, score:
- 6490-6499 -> -47.2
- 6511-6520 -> -44.6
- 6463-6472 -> -44.6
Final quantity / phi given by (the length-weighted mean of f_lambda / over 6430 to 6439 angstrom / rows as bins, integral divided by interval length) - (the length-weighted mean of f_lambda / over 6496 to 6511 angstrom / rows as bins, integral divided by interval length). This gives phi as 7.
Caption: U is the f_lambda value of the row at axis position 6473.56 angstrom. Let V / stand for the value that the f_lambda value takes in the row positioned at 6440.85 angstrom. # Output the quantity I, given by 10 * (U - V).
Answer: 24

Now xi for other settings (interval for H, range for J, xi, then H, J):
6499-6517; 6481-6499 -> -2.2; 41.3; 43.4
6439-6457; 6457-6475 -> -0.9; 43.7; 44.5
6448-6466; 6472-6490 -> 2.8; 43.6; 40.8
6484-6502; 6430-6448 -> -2.8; 43.5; 46.3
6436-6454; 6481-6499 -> 0.9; 44.3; 43.4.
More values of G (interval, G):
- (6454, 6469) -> -4.81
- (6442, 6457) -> -4.81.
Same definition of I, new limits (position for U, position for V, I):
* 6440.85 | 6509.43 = 17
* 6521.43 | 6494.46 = 34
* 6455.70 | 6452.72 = 41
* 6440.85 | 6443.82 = 46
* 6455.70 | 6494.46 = -4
